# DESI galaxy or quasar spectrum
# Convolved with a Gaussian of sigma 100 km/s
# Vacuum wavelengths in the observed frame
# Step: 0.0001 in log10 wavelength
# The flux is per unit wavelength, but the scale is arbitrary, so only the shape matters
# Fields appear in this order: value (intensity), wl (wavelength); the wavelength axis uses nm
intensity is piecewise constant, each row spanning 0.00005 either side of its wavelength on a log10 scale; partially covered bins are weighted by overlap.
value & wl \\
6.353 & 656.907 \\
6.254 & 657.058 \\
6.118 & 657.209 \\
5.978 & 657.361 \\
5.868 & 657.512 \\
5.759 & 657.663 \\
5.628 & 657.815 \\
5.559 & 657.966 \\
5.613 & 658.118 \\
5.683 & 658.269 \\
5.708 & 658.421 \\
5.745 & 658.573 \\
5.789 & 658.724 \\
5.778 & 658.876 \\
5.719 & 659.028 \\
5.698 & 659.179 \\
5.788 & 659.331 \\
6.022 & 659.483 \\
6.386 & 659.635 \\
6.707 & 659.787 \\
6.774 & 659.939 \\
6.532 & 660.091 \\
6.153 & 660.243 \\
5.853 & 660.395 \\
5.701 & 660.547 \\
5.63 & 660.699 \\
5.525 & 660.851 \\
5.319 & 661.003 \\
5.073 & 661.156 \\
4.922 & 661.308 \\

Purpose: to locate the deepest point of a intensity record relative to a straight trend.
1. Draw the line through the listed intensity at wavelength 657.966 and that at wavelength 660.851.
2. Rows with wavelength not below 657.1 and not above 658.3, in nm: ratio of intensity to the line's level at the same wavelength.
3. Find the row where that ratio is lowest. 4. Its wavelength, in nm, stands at 657.966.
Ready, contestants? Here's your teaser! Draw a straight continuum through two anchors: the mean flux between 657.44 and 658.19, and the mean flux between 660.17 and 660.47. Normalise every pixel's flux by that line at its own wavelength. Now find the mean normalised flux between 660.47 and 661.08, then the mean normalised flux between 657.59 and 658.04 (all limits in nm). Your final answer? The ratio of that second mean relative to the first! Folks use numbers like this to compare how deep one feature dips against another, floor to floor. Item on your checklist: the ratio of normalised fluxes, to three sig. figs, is 1.09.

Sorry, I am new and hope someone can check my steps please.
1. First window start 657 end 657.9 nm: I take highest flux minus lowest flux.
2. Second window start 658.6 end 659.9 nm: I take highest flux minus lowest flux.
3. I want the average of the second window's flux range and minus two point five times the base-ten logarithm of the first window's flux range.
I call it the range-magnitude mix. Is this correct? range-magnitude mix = 0.8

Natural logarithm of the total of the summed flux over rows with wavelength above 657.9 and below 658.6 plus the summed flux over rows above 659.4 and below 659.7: 3.71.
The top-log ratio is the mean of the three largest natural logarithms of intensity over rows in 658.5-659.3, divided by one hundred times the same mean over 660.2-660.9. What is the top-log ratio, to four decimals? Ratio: 0.0099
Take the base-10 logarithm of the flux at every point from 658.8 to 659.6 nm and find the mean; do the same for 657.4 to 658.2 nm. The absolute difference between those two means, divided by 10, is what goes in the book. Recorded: 0.0009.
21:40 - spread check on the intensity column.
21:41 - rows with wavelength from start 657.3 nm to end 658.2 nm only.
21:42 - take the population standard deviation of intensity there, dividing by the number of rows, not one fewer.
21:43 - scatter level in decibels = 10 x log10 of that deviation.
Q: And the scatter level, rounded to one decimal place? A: -8.2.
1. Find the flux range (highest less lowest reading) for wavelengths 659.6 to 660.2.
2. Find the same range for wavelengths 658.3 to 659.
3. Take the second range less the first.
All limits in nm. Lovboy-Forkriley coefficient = -0.31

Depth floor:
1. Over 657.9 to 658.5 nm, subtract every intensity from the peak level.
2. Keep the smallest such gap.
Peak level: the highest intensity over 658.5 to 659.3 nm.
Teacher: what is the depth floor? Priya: 0.08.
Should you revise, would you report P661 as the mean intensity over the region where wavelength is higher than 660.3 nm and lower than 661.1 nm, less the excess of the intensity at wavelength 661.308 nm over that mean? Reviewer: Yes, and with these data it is 6.3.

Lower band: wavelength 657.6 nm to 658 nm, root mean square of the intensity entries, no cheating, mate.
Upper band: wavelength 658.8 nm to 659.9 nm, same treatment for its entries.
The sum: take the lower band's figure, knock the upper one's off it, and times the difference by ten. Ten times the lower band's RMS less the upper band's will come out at -4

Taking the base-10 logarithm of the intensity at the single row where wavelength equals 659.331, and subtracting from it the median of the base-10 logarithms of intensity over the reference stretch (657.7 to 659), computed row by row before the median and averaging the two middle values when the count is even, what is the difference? 0.007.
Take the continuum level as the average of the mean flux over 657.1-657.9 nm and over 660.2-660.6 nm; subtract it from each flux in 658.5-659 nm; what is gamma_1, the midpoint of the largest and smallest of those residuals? -0.12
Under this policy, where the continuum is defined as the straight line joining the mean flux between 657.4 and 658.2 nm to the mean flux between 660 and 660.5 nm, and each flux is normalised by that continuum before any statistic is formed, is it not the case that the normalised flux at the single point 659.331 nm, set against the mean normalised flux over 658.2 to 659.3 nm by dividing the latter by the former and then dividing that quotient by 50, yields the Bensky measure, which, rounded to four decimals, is 0.0202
